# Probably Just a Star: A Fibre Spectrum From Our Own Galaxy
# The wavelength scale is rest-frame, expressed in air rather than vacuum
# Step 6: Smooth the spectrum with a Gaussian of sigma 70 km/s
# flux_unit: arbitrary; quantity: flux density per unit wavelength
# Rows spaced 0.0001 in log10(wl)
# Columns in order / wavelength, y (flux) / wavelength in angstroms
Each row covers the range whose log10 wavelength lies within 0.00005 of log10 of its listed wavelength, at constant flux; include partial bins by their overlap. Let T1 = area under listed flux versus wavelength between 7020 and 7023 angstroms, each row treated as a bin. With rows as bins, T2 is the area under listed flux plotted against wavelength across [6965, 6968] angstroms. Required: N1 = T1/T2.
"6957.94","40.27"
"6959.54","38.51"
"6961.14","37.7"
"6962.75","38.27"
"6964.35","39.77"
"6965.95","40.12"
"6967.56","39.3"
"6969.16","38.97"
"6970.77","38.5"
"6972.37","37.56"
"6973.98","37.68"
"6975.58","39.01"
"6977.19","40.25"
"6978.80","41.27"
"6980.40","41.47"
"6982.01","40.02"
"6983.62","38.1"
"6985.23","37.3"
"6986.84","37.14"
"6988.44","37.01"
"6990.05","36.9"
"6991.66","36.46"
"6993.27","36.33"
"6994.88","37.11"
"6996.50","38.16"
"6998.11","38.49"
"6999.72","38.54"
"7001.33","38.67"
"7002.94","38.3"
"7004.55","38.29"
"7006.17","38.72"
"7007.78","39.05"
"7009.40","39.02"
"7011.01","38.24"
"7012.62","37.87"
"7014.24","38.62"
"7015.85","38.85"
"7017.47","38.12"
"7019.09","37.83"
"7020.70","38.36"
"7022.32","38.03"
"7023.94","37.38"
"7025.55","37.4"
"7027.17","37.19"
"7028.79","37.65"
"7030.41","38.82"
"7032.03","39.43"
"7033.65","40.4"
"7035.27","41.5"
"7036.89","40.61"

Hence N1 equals 0.96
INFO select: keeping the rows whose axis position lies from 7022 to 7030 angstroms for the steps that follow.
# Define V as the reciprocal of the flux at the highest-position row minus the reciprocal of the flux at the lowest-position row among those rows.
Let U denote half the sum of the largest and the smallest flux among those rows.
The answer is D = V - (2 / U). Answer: -0.053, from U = 37.6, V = 0.0003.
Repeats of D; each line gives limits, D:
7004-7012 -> -0.052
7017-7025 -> -0.052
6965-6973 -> -0.050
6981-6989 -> -0.050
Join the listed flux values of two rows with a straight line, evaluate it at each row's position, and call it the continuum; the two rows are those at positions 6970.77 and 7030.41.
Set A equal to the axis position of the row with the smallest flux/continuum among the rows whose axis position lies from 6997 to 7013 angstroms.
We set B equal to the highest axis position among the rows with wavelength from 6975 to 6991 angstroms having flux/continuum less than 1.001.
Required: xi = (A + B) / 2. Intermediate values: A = 7012.62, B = 6990.05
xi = 7001.3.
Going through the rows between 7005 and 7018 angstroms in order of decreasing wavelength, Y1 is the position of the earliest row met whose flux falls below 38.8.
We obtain 7017.47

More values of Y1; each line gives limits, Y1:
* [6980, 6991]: 6990.05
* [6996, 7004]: 7002.94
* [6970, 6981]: 6973.98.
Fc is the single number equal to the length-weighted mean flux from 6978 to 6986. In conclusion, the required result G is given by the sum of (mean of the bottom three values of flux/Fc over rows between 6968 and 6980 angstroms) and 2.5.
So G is 3.456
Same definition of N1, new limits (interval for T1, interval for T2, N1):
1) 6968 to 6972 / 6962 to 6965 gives 1.32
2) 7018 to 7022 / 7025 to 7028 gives 1.36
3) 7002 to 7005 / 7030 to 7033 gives 0.98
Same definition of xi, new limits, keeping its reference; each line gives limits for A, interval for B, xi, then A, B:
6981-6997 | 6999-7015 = 7003.8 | 6993.27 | 7014.24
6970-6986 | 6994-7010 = 6995.7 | 6985.23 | 7006.17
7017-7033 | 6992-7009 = 7016.7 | 7027.17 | 7006.17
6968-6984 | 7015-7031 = 7001.4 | 6972.37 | 7030.41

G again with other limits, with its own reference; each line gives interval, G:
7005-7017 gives 3.465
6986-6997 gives 3.422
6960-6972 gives 3.462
